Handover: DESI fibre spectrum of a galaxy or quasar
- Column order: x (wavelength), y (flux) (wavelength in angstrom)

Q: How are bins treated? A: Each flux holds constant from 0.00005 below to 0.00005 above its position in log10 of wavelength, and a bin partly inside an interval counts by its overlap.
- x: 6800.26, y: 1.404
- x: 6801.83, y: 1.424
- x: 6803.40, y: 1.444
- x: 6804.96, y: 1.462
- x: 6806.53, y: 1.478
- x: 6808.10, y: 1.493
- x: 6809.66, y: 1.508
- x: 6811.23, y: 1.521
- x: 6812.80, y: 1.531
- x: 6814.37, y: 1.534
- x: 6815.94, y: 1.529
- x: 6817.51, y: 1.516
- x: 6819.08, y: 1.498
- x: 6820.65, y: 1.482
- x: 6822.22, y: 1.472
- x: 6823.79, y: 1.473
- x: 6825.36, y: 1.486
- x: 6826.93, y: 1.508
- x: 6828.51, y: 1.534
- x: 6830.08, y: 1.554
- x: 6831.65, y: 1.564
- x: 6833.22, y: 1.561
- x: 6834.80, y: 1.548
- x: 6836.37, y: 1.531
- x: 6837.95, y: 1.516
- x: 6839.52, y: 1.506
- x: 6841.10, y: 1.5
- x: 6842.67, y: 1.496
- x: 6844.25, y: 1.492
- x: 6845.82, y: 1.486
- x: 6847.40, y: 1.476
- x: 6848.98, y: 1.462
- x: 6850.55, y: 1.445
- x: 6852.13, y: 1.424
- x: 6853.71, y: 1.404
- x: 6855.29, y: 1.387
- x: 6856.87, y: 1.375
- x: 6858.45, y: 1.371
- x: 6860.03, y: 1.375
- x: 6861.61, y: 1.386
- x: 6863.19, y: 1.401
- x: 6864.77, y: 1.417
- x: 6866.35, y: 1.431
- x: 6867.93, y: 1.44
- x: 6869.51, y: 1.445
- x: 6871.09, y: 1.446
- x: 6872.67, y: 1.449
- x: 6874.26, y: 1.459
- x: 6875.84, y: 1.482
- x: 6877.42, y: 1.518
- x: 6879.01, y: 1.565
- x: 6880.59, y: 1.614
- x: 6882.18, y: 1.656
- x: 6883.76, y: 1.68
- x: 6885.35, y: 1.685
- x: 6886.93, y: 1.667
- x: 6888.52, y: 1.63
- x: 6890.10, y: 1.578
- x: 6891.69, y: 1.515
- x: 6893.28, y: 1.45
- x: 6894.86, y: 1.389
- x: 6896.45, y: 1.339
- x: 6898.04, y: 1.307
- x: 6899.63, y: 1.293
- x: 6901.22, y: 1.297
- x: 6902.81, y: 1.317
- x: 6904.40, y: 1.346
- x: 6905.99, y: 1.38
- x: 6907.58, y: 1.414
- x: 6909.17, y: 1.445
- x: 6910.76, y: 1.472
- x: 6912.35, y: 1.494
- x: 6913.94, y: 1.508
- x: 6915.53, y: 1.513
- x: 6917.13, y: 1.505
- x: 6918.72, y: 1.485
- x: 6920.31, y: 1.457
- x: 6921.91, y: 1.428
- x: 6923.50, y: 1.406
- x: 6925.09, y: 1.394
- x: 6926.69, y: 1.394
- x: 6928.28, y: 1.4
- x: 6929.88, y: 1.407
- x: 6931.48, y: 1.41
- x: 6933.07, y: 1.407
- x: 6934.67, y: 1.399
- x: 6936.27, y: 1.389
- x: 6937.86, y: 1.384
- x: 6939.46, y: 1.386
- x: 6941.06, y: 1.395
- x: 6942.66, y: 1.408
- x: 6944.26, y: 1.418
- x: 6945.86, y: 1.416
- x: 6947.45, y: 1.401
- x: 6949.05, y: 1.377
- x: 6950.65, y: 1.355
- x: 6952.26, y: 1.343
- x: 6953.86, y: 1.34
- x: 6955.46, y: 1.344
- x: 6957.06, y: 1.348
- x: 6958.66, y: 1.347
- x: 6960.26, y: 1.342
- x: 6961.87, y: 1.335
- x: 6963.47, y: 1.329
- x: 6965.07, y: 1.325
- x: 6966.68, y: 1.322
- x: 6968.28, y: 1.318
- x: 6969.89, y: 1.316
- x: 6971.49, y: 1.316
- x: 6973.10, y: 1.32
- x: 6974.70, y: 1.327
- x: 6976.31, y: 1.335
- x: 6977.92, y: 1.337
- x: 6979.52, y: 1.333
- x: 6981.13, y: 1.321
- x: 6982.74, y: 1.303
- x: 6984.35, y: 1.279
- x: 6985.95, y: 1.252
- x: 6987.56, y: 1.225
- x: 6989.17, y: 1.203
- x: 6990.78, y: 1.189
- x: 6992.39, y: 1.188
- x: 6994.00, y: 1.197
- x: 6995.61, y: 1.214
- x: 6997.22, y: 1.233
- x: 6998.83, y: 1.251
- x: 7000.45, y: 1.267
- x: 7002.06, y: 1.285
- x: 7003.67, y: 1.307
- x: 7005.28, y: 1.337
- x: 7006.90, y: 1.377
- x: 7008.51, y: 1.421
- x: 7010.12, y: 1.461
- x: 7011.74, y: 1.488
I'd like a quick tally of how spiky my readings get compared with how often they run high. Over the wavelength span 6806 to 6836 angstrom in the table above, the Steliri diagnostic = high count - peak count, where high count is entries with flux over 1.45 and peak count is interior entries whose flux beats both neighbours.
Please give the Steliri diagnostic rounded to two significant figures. 17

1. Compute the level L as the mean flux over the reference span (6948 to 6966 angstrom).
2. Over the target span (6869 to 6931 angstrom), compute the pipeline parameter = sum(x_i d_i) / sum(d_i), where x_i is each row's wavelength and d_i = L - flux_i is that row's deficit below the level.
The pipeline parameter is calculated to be 6893.7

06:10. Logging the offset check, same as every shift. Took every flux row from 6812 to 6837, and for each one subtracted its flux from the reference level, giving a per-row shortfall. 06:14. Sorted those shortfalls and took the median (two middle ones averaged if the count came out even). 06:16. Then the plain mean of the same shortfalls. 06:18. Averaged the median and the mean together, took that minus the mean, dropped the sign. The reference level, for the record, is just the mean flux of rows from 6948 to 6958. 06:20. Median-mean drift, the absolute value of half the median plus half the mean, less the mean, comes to 0.0050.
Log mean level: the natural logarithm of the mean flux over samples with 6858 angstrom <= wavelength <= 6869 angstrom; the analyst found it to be 0.34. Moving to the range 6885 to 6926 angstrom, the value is 0.37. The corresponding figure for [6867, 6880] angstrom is 0.39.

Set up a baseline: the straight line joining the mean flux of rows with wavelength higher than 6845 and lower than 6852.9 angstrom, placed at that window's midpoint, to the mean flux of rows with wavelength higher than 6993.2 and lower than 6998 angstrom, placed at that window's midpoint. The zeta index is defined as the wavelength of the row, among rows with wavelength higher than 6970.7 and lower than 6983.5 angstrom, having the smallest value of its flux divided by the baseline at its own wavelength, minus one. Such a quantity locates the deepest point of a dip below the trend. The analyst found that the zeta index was 6971.49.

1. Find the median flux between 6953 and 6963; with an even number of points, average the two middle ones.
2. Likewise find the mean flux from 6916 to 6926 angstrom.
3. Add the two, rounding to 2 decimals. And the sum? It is 2.79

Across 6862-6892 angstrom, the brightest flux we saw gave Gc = 1.685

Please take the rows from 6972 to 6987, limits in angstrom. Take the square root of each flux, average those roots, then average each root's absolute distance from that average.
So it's 0.010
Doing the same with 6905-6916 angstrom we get 0.017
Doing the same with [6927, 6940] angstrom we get 0.004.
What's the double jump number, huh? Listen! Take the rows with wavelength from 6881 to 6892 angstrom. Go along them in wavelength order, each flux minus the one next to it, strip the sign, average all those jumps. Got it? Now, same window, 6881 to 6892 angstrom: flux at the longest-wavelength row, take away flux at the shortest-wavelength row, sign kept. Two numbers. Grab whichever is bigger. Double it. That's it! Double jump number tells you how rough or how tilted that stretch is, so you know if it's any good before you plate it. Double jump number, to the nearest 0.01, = 0.07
